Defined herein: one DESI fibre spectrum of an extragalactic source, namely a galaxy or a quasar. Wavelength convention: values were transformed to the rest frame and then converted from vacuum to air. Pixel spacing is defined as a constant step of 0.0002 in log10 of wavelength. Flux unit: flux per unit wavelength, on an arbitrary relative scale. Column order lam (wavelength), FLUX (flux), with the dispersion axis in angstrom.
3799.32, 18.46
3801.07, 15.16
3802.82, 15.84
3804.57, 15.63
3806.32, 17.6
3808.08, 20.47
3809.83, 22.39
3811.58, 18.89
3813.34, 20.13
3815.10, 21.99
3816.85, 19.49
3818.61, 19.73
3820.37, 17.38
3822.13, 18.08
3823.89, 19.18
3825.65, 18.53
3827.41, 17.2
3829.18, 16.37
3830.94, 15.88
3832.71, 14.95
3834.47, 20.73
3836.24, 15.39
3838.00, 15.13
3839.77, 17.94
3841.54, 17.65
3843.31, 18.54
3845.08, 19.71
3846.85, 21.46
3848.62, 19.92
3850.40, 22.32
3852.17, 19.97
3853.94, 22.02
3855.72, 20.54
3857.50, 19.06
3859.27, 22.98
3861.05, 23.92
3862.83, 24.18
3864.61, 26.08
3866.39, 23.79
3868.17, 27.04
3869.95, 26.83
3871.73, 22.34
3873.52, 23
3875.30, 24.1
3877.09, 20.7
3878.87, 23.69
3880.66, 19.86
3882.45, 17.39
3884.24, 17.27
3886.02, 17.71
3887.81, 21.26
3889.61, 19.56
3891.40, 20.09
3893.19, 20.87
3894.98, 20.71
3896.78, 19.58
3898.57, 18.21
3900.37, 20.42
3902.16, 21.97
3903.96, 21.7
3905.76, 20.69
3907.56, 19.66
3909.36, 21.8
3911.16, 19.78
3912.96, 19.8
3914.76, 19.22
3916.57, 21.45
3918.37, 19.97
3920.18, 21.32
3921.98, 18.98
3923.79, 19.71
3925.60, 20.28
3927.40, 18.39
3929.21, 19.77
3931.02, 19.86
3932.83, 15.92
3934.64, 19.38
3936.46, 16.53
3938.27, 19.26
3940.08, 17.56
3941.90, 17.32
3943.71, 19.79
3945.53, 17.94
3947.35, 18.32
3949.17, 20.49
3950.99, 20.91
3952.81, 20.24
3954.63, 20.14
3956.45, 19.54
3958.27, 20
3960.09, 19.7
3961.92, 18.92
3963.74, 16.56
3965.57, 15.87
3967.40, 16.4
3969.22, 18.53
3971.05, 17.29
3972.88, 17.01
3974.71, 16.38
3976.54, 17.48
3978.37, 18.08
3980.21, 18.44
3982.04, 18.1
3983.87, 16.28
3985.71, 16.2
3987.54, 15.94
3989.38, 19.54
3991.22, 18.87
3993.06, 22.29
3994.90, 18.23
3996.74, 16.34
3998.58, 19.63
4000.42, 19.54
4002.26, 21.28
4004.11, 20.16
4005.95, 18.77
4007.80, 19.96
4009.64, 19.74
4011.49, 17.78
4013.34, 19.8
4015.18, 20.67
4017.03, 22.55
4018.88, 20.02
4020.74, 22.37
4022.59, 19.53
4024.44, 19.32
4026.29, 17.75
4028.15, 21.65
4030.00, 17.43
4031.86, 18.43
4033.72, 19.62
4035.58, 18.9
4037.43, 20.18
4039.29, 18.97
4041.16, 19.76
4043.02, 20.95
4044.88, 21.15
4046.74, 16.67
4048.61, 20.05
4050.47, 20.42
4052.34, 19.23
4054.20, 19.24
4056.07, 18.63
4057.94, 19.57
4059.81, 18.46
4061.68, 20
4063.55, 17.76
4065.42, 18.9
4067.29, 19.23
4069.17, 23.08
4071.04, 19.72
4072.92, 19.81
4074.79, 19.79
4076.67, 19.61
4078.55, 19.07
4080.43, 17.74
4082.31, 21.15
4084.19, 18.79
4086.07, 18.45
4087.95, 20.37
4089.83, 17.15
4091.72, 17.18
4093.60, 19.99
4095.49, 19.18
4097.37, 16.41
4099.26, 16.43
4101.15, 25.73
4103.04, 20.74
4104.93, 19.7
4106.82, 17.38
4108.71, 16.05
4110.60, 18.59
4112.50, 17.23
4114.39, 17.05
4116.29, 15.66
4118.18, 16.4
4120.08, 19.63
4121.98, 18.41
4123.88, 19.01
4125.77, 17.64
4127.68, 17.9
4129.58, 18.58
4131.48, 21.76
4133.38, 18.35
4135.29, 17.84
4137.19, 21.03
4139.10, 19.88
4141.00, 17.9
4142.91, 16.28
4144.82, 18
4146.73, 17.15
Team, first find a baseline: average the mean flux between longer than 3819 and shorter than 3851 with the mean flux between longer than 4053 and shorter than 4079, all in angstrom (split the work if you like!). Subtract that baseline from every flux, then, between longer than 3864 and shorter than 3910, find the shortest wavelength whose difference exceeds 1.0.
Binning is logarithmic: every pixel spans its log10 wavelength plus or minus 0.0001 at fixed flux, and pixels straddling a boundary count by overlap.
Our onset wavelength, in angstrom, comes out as 3864.61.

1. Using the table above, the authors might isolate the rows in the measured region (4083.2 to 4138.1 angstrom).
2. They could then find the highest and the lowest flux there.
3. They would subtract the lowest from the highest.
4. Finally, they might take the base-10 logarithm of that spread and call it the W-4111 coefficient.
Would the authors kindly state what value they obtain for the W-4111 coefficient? 1.00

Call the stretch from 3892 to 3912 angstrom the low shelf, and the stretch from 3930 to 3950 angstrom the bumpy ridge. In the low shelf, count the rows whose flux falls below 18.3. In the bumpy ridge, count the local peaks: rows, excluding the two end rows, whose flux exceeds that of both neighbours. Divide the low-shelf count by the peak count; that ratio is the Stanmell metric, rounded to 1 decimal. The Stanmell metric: 0.3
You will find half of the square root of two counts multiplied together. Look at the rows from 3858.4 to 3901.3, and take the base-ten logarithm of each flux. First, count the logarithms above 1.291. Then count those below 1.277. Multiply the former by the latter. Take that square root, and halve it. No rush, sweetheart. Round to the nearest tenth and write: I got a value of 4.5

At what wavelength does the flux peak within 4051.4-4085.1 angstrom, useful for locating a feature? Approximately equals 4069.17 angstrom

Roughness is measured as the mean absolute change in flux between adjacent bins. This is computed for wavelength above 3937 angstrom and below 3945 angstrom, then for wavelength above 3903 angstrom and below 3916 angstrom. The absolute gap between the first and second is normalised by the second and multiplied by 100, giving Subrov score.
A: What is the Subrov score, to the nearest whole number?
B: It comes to 30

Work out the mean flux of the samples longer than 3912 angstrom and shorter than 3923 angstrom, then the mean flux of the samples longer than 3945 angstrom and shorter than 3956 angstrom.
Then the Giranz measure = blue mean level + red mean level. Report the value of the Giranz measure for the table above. 39.8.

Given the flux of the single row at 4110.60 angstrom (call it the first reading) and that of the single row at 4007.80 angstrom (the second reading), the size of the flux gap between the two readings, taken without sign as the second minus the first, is 1.4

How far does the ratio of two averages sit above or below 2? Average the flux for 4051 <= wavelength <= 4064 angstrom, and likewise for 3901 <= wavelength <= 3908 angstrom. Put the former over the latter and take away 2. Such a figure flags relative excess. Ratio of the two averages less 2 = -1.10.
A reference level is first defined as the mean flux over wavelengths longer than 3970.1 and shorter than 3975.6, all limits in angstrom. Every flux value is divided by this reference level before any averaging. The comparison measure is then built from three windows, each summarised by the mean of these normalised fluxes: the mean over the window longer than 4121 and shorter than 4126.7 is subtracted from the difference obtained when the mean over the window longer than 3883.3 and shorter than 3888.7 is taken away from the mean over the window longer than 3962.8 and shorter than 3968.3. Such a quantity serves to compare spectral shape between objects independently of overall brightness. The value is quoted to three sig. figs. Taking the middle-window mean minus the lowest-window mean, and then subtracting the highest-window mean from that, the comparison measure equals -1.23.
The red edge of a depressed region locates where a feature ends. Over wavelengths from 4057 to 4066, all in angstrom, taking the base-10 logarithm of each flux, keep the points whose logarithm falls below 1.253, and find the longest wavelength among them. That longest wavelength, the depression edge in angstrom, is 4063.55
